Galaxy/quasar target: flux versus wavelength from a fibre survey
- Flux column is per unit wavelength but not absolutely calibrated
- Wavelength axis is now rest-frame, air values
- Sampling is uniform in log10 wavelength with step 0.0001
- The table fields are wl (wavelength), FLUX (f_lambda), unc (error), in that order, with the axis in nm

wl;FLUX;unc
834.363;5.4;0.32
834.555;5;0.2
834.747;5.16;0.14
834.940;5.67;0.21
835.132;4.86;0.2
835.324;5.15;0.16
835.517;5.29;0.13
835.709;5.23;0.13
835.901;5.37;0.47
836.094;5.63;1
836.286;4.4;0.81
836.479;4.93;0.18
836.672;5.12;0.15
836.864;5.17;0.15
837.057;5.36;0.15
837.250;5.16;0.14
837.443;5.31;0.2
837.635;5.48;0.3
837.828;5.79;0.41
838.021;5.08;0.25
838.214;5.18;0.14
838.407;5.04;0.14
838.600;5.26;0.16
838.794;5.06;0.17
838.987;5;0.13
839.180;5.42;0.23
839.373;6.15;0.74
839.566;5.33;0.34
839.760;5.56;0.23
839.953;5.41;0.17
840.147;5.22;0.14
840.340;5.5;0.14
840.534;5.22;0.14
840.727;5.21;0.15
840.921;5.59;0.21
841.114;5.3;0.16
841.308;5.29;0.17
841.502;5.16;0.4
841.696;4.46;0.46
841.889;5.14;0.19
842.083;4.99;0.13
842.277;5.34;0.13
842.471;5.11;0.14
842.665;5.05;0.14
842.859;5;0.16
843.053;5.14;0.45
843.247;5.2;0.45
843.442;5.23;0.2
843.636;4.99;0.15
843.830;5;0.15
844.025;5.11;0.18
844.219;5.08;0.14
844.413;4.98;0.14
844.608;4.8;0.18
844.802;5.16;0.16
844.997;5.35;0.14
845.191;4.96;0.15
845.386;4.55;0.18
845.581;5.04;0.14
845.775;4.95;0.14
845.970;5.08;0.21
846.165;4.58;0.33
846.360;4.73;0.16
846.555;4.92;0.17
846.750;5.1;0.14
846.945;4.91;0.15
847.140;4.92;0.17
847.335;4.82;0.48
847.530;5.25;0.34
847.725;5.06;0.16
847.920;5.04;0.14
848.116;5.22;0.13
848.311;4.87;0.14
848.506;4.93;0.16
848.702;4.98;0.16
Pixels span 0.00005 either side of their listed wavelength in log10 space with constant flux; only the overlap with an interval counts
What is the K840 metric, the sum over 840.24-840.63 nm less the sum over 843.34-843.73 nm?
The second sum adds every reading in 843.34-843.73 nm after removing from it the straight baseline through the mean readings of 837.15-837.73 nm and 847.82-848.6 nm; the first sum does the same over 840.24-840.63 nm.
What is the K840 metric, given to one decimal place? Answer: 0.3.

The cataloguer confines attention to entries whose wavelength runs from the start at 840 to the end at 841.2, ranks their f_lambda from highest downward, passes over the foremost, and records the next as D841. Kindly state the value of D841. 5.5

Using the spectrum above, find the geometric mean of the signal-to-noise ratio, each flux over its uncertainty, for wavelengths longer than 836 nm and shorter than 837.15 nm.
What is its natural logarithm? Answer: 2.9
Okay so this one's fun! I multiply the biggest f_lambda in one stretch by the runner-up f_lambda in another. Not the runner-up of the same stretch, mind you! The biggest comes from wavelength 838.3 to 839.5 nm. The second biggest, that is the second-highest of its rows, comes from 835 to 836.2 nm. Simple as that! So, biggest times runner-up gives 33.0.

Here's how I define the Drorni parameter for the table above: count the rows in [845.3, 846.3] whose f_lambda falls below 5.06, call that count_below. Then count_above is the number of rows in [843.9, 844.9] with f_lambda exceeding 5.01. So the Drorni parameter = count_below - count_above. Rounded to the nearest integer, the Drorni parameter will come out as 1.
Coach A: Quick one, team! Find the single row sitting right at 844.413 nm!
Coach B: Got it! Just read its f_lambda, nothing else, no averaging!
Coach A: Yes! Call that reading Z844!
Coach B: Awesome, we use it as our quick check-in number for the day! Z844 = 4.98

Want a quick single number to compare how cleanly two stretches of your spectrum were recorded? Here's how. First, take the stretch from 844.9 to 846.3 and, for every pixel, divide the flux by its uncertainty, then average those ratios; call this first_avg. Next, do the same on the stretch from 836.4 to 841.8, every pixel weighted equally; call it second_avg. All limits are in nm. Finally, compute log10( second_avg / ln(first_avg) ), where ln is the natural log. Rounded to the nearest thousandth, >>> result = 0.920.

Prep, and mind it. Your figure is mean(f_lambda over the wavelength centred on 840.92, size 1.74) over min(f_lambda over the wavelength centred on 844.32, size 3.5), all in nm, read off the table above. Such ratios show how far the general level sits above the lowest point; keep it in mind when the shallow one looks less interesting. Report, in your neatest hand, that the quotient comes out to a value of 1.15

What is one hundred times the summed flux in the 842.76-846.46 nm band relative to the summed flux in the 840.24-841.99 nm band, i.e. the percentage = 203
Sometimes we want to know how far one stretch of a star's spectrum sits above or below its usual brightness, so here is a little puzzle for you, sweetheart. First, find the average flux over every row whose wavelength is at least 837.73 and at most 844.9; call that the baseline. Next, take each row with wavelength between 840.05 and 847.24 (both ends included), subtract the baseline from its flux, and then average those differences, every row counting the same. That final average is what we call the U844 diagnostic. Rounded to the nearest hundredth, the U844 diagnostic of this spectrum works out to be -0.14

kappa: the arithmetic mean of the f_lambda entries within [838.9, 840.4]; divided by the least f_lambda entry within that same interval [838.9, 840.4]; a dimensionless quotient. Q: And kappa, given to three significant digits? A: 1.09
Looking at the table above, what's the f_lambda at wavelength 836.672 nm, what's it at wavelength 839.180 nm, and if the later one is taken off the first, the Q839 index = -0.30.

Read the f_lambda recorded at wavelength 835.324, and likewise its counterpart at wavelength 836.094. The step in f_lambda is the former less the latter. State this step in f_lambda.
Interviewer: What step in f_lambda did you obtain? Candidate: -0.48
